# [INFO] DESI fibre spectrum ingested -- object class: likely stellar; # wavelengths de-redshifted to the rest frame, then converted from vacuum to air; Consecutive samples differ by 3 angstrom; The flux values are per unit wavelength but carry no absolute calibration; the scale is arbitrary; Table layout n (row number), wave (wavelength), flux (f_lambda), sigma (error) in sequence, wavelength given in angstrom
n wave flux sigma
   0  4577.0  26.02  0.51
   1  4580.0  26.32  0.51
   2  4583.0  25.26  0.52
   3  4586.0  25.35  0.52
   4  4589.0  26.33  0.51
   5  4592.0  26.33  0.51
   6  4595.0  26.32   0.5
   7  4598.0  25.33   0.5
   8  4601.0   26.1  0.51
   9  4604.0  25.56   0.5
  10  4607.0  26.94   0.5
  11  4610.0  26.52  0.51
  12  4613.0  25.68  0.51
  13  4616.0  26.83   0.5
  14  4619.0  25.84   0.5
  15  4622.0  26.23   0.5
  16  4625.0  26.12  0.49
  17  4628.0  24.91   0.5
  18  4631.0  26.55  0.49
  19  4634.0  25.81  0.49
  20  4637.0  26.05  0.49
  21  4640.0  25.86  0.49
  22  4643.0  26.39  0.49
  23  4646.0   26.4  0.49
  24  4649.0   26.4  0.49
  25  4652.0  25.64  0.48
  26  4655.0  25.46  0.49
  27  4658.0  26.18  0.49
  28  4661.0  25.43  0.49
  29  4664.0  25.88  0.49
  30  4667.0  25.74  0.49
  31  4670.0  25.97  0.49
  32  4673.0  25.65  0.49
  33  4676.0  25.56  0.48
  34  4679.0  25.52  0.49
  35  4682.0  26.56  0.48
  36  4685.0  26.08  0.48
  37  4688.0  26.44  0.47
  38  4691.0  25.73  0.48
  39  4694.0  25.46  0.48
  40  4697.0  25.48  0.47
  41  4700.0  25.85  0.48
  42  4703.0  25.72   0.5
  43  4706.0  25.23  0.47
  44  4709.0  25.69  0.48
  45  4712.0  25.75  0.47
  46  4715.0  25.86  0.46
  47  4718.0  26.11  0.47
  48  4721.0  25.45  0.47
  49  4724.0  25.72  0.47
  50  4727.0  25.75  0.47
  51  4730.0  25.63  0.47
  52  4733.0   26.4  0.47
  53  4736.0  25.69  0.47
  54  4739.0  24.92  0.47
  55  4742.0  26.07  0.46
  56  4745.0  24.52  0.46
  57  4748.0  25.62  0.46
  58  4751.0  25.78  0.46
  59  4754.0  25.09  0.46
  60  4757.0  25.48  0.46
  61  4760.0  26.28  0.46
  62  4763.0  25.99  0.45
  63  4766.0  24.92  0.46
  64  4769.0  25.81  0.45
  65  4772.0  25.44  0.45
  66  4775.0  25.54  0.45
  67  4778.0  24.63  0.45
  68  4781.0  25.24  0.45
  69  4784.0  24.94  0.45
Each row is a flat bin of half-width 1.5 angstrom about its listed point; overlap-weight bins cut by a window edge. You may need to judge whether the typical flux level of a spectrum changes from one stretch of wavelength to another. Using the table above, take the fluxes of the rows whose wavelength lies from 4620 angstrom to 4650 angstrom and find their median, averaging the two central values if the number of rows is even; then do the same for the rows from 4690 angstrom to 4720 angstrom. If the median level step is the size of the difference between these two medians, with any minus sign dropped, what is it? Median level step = 0.45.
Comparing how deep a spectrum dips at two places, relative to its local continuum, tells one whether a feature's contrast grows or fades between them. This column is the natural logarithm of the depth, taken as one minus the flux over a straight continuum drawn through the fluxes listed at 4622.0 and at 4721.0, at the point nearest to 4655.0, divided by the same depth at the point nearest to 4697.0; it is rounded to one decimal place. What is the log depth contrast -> 1.2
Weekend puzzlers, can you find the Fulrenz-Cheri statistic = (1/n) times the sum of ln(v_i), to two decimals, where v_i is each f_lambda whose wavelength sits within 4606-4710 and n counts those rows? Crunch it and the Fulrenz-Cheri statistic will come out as 3.26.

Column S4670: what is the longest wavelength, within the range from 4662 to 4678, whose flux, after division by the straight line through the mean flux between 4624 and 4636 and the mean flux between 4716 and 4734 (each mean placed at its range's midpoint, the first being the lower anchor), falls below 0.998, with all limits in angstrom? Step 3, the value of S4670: 4676.0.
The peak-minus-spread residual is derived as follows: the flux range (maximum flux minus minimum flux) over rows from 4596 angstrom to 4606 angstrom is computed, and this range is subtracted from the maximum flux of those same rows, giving 25.3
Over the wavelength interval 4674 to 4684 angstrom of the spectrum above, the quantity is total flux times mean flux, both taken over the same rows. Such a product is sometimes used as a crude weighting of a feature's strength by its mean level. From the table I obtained 2009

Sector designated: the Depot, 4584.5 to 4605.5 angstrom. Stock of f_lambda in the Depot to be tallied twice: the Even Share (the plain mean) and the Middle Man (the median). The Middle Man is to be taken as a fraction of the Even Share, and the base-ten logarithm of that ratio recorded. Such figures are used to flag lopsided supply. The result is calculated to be 0.0033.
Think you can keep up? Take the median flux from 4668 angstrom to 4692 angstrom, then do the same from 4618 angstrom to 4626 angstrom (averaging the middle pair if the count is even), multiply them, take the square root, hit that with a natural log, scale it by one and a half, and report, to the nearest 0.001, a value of 4.886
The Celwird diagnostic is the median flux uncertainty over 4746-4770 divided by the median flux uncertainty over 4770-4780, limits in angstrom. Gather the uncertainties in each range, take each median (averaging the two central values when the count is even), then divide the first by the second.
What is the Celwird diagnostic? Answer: 1.02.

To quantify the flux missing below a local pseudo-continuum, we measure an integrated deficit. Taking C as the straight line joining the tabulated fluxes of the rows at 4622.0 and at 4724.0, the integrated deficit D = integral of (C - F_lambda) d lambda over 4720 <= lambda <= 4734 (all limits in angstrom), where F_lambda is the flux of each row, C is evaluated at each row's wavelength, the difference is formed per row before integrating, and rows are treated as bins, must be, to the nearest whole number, -1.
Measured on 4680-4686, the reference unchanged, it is -2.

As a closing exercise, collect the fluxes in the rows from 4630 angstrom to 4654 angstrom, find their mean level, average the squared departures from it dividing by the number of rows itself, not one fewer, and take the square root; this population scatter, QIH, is 0.318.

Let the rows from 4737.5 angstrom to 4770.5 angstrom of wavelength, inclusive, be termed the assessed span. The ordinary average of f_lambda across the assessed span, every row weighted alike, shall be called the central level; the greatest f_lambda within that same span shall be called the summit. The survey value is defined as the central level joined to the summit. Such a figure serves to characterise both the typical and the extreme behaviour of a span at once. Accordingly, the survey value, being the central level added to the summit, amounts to 51.8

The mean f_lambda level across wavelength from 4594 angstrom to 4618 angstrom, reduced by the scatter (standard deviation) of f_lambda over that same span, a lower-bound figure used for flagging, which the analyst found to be 25.6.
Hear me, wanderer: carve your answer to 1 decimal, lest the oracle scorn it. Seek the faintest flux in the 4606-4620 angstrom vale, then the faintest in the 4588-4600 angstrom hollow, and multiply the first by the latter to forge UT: 650.5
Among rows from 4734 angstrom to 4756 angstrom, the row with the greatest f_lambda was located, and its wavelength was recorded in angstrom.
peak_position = 4742.0 angstrom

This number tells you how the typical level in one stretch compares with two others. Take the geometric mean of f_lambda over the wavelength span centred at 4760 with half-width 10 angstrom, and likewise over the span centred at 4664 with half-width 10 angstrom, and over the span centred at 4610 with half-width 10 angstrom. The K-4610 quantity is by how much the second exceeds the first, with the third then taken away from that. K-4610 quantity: -26.1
